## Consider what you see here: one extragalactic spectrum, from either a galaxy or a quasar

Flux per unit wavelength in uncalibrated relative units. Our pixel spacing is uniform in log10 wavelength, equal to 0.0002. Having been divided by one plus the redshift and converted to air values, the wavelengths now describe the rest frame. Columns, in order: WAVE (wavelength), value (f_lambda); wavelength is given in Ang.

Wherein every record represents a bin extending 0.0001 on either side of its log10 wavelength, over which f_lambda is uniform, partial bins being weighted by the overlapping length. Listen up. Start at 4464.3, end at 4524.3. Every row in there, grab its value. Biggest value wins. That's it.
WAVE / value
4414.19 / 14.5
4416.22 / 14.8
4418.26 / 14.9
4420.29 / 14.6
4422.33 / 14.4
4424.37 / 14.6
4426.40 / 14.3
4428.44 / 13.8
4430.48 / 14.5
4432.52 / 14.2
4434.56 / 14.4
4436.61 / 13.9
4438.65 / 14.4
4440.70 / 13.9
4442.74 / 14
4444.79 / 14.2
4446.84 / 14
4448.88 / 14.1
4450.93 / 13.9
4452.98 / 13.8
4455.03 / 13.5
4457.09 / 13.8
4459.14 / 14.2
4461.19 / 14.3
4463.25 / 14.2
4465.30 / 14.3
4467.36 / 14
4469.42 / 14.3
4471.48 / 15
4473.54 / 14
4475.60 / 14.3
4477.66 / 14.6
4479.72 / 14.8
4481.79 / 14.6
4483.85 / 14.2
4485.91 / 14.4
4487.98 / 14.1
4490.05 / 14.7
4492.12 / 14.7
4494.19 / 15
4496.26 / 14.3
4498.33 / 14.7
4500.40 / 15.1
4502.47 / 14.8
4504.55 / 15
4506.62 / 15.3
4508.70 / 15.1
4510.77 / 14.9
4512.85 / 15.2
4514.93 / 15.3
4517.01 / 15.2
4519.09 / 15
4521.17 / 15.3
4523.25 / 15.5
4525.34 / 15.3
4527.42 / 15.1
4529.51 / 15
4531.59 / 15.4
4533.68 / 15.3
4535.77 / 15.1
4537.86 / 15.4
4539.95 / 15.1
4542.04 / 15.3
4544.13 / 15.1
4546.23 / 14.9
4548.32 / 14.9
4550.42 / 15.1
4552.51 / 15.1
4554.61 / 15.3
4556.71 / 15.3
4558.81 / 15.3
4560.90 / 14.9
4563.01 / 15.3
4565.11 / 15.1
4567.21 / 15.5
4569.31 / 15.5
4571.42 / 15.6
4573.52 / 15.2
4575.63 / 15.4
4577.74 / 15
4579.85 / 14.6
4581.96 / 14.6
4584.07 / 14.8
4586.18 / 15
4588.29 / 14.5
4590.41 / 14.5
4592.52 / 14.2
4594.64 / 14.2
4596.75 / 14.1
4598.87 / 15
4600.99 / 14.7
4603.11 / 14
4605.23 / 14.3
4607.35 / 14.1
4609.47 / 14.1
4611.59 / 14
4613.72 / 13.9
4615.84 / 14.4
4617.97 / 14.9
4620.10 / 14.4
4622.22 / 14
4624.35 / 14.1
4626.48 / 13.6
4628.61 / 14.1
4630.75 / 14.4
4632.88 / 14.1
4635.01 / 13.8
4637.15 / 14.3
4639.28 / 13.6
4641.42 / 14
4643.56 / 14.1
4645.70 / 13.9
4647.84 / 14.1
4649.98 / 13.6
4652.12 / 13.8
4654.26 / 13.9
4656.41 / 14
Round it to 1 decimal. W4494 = 15.5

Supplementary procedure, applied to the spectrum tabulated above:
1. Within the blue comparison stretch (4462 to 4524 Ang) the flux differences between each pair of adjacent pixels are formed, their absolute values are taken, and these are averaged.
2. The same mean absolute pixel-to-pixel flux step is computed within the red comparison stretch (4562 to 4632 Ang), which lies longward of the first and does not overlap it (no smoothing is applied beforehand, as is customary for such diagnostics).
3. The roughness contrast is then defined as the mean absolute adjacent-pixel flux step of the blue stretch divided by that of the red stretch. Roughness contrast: 1.1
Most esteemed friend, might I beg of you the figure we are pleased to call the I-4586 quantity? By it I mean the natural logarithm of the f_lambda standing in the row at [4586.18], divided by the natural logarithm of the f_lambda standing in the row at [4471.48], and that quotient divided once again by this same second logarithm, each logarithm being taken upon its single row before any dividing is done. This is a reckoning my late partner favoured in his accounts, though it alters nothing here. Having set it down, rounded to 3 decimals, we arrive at 0.369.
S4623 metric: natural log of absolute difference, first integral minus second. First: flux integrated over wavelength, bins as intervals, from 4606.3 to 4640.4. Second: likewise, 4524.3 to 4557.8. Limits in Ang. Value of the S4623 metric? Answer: 3.3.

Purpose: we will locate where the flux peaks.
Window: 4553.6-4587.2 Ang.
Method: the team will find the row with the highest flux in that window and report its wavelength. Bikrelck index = 4571.42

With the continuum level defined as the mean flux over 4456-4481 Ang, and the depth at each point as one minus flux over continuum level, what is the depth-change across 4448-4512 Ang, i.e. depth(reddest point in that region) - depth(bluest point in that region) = -0.06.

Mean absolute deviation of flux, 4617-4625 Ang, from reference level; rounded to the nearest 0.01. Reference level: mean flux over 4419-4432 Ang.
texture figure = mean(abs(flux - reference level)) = 0.30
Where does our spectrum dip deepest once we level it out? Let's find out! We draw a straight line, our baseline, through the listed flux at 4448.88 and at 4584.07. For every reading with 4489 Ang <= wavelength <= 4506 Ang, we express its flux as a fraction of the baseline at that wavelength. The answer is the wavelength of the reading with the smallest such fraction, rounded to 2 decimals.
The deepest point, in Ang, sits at 4496.26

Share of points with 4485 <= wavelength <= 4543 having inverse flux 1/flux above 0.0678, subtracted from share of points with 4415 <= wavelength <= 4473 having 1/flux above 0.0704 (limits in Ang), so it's 0.3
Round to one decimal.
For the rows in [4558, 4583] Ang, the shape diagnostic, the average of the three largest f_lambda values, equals 15.5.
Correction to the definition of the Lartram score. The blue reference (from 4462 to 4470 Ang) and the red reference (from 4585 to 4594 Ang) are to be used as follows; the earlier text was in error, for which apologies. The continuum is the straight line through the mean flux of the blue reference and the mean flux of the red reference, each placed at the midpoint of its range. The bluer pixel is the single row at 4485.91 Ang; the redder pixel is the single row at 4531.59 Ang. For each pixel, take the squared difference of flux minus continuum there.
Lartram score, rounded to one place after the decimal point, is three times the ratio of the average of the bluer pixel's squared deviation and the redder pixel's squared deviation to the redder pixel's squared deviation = 1.5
